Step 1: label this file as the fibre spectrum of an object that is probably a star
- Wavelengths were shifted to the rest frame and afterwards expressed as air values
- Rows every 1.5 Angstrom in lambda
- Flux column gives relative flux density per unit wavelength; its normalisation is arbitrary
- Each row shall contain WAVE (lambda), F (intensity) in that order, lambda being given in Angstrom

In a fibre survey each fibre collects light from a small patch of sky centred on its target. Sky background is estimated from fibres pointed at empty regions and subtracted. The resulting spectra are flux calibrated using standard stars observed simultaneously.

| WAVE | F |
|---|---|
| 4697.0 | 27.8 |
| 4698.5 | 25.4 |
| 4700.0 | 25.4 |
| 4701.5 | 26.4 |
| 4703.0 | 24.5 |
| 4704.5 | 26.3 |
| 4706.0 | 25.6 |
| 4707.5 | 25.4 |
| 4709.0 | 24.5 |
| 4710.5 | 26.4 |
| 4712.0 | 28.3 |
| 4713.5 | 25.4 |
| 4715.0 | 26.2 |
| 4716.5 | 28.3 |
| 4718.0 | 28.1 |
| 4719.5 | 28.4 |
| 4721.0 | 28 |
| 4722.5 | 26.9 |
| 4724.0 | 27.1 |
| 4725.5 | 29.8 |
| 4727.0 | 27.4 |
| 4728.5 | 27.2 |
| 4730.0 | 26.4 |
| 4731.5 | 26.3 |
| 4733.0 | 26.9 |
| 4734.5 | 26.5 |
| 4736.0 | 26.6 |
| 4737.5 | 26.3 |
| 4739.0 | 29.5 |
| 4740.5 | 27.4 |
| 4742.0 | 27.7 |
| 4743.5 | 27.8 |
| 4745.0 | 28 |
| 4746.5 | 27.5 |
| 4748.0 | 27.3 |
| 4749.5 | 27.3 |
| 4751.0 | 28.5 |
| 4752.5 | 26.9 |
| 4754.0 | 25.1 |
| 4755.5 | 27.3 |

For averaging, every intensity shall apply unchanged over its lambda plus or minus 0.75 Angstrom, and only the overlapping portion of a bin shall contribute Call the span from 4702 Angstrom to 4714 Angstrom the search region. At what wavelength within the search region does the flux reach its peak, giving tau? 4712.0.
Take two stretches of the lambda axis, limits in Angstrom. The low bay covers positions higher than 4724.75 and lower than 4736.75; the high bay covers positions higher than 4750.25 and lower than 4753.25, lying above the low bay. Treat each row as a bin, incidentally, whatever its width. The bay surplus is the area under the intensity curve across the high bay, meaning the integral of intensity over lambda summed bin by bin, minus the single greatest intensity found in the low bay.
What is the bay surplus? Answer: 53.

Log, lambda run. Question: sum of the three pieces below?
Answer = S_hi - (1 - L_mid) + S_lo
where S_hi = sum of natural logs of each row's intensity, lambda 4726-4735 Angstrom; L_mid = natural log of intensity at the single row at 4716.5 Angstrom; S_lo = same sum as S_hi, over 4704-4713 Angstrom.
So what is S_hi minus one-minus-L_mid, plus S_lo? 41.6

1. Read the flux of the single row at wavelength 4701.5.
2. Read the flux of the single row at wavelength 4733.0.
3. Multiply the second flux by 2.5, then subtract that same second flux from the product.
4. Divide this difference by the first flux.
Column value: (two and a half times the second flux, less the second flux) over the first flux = 1.53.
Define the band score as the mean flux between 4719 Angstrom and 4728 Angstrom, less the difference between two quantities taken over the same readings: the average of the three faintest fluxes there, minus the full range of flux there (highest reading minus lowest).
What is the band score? 3.7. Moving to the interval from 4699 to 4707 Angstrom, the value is 2.4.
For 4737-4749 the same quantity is 3.9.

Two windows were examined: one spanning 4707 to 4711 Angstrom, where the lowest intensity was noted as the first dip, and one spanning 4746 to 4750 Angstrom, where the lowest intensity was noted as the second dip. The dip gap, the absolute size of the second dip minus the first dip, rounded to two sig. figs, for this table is 2.8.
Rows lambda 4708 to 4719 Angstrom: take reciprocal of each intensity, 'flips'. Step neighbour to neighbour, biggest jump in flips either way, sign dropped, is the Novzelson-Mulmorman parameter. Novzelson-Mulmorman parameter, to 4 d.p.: 0.0040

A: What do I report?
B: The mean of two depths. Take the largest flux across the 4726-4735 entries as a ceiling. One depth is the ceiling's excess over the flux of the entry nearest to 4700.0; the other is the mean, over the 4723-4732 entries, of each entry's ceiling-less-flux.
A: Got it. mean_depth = 1.0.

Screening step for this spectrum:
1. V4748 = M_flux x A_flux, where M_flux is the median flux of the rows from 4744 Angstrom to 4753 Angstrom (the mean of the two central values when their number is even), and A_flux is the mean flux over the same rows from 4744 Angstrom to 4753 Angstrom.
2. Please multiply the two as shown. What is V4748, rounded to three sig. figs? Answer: 756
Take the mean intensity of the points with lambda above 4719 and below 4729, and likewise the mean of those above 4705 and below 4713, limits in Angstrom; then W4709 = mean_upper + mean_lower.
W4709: 53.9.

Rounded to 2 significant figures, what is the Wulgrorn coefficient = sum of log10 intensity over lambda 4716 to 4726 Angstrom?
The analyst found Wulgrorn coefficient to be 10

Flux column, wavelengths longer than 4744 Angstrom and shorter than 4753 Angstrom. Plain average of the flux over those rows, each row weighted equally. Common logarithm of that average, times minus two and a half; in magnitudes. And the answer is -3.60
